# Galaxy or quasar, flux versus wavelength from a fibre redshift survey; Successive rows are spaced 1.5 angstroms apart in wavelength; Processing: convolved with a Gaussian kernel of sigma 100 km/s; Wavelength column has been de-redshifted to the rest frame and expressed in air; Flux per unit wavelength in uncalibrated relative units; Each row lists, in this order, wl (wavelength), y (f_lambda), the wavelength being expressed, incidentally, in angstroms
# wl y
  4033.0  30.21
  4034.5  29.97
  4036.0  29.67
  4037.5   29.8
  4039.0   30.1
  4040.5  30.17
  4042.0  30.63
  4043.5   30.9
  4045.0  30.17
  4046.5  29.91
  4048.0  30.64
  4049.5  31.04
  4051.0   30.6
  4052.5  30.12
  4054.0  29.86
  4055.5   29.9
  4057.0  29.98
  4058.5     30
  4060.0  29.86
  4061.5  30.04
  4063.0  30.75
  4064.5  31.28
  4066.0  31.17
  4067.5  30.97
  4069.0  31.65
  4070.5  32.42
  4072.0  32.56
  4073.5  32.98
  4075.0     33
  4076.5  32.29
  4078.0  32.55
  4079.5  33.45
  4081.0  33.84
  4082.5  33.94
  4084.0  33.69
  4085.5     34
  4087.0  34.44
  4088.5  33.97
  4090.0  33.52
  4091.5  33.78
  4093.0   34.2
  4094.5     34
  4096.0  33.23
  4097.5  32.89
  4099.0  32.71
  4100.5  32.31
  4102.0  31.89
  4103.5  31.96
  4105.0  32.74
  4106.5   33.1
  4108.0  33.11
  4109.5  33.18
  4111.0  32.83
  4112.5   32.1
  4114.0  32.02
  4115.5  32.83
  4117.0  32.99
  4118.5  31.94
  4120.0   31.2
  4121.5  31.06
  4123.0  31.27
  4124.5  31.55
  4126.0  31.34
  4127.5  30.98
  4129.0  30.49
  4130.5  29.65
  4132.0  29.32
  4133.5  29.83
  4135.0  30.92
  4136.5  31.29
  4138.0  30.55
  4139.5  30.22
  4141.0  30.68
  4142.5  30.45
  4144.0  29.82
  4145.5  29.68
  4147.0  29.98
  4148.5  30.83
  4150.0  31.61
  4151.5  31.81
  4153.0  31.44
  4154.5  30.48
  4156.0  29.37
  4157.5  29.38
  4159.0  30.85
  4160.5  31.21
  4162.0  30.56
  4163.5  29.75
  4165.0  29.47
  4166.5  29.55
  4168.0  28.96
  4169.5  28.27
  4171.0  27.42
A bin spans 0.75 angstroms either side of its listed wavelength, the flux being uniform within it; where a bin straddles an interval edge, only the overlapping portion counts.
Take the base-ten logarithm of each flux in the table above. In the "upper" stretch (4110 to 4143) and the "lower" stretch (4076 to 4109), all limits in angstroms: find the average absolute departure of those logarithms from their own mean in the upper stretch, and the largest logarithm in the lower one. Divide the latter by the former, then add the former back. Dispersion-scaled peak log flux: 141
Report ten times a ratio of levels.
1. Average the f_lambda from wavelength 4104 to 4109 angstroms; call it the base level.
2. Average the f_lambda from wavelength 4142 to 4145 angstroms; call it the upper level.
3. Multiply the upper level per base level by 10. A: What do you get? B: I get 9.1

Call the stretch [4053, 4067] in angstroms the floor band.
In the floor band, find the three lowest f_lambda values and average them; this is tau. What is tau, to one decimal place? 29.9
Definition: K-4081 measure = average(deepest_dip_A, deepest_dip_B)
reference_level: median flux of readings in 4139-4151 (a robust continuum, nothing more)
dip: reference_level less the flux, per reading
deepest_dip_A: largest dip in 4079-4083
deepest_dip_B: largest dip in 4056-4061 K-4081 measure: -1.3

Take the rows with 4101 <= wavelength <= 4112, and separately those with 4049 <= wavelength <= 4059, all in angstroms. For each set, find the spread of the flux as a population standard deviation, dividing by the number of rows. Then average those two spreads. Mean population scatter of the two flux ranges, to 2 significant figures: 0.46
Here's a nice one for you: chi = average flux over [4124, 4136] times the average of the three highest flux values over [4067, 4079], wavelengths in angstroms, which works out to 1002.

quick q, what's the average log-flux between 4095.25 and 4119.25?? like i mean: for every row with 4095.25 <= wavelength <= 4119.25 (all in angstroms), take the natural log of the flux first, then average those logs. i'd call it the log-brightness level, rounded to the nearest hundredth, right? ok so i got 3.48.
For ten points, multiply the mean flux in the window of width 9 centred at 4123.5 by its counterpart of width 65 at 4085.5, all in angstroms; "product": 1013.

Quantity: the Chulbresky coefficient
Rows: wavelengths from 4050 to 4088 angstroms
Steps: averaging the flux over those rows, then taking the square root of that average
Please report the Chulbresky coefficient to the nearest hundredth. 5.64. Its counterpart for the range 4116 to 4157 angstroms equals 5.55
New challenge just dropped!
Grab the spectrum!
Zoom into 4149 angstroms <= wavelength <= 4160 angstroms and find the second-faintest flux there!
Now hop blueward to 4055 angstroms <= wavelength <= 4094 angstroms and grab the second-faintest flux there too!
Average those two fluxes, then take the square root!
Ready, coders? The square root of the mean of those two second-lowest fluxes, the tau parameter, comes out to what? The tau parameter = 5.44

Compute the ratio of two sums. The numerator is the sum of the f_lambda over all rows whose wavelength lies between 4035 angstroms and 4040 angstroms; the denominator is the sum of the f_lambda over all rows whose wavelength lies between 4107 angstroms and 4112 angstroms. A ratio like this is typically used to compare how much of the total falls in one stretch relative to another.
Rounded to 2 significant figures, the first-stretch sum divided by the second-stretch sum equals 0.90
